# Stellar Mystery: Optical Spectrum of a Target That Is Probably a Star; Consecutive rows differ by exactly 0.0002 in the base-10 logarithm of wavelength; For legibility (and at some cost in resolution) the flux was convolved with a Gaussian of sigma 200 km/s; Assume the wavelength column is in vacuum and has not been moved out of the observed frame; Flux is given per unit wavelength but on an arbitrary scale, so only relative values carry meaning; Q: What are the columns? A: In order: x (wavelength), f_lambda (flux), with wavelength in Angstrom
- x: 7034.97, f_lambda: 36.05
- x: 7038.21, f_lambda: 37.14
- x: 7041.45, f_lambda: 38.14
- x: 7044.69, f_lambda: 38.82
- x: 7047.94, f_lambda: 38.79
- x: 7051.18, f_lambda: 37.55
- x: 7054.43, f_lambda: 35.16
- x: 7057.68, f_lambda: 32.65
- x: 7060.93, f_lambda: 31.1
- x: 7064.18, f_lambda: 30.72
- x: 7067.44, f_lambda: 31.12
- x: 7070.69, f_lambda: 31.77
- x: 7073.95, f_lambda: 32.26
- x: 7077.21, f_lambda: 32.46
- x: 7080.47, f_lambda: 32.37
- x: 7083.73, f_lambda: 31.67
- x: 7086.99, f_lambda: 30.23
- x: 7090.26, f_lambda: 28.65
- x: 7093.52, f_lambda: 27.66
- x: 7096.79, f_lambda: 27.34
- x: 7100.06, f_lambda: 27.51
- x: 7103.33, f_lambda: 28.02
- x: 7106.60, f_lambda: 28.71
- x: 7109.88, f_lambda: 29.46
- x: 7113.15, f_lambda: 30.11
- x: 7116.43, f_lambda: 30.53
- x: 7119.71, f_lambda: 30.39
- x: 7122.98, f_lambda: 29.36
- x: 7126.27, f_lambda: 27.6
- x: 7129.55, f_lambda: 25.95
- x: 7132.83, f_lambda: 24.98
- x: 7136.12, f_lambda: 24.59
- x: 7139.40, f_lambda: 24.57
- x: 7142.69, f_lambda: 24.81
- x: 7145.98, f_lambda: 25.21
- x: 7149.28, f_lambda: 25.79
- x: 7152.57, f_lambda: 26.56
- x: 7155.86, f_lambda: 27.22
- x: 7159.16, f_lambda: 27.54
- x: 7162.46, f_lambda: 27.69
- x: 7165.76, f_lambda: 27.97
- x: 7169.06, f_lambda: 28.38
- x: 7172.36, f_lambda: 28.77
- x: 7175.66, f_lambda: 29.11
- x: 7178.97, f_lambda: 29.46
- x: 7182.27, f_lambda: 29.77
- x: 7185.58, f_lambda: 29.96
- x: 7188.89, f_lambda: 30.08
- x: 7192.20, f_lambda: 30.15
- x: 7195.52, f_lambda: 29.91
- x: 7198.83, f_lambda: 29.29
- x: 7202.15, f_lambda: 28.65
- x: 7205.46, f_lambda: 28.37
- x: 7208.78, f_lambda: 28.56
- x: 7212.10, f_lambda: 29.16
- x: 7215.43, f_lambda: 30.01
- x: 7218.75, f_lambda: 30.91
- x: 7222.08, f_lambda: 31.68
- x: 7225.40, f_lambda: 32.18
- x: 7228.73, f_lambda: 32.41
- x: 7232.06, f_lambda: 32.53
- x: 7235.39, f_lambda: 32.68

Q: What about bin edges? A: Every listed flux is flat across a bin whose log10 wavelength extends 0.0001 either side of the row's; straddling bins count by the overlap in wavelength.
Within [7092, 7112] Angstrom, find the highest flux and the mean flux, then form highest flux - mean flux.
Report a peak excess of 1.3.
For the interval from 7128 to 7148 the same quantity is 0.9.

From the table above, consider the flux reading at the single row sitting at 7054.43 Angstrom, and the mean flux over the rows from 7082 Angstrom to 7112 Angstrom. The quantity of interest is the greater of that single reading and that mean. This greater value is 35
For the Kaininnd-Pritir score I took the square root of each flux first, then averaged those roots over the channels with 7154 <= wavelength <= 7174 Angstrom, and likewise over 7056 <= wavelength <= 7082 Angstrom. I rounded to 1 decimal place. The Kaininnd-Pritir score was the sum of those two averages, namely 10.9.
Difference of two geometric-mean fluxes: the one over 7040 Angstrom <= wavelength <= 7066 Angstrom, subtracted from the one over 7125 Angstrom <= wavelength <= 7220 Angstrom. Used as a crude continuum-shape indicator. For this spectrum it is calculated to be -7.3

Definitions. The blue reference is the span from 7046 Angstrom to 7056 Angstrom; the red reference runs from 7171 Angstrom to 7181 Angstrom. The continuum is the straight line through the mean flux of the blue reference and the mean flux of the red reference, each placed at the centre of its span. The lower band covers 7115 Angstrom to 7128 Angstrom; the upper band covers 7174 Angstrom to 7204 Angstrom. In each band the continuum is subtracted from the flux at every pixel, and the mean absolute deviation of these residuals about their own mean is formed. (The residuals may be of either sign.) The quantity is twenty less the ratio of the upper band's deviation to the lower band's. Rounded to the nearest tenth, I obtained 19.3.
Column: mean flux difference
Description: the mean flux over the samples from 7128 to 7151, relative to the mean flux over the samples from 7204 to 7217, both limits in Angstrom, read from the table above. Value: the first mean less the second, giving -3.9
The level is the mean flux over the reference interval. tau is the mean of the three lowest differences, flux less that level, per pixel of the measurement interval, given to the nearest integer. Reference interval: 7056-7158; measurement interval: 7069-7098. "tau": -1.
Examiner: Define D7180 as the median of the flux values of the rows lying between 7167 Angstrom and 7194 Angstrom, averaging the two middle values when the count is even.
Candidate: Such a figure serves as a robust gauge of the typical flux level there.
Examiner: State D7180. 29.6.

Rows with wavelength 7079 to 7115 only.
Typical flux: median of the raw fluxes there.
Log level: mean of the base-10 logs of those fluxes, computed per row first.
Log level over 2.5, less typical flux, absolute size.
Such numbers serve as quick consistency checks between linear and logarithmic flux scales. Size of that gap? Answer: 28.1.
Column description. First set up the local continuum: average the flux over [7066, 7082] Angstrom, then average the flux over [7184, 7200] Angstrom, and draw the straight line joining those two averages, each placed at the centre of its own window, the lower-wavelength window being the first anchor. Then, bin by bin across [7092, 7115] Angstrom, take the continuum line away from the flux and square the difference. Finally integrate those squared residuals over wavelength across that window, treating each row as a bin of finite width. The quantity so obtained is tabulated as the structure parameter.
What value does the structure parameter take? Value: 243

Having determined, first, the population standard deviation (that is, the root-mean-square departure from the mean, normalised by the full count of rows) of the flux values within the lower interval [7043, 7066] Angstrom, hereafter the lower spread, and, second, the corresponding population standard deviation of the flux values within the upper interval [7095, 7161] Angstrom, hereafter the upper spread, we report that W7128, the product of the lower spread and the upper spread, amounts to 6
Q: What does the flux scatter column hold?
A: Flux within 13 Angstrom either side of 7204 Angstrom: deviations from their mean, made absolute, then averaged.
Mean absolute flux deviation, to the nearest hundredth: 0.58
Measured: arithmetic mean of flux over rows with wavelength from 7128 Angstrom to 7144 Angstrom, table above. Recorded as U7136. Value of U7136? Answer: 25.0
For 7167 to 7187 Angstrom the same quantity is 29.2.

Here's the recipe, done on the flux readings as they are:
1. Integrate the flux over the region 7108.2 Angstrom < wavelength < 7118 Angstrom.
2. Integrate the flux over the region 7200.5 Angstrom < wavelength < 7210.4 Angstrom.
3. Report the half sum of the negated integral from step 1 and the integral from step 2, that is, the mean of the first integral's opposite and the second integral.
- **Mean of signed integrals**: -6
